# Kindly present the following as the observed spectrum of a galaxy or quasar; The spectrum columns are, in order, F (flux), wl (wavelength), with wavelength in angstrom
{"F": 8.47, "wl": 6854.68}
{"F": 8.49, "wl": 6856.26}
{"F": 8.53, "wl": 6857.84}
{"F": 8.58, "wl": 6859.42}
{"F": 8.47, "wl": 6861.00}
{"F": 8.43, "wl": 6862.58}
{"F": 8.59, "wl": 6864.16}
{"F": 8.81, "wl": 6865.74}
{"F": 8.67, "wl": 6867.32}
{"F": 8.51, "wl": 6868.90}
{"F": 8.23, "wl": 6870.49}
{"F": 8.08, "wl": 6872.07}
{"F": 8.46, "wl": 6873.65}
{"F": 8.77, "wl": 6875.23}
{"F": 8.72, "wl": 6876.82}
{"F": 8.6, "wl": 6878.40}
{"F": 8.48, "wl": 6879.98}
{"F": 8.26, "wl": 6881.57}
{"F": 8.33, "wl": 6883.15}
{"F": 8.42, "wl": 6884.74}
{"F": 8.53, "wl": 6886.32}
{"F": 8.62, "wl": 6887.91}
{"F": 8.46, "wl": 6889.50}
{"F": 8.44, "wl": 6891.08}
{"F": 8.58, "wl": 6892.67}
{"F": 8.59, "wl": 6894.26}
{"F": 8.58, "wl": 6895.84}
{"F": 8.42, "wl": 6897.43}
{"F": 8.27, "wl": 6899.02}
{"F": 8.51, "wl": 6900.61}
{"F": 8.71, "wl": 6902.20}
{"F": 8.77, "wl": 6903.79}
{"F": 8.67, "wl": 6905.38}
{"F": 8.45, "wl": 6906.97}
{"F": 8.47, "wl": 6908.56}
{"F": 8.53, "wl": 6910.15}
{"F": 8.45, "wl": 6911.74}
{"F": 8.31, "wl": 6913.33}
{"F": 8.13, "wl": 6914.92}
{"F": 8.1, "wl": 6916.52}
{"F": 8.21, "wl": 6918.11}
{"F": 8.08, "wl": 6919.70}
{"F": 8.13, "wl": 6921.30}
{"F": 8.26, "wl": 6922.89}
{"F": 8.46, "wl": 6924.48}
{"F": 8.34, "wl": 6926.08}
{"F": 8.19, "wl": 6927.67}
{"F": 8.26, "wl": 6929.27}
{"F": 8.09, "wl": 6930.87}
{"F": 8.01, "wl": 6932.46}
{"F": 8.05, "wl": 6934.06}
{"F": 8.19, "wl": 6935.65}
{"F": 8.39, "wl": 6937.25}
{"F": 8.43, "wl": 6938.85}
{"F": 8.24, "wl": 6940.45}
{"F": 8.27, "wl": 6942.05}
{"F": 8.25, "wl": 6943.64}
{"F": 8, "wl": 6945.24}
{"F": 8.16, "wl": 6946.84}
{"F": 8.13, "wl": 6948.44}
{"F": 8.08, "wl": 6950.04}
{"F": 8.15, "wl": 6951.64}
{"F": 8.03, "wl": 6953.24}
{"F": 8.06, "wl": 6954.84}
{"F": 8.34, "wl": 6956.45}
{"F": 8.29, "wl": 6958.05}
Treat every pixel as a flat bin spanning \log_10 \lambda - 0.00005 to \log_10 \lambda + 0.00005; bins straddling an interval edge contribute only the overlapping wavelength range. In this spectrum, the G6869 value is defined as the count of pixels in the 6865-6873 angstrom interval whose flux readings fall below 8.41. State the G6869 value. 2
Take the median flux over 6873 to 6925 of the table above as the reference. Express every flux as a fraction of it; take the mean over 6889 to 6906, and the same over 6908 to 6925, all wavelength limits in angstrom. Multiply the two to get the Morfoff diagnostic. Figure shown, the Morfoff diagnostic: 0.989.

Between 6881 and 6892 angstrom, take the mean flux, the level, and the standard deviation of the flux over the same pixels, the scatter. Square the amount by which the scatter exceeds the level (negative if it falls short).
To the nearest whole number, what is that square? 69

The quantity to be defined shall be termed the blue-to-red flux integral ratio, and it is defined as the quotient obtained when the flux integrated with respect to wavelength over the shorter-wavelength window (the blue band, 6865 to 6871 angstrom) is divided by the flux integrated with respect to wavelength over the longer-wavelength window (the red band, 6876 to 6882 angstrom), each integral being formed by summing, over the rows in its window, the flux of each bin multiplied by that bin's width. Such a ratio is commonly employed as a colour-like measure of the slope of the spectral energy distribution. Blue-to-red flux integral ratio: 1.00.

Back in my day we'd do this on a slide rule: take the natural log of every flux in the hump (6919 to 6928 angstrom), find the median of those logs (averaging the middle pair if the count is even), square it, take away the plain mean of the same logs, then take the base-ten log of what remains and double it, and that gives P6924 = 0.735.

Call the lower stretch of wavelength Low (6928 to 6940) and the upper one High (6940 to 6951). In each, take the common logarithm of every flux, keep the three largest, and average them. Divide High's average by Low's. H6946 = 0.994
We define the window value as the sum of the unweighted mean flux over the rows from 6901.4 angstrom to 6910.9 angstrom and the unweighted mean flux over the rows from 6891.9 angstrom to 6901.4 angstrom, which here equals 17.1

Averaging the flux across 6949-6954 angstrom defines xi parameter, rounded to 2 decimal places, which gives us 8.09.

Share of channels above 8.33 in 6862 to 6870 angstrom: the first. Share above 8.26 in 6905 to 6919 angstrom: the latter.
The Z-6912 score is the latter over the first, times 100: 67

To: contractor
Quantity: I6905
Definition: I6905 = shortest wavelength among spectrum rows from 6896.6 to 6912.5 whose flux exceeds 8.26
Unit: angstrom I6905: 6897.43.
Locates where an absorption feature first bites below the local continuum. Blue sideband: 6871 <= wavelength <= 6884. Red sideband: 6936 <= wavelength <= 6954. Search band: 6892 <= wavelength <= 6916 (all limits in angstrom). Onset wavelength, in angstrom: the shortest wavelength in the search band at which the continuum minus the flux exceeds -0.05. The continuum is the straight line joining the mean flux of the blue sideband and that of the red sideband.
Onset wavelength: 6897.43 angstrom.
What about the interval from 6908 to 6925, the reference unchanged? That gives 6913.33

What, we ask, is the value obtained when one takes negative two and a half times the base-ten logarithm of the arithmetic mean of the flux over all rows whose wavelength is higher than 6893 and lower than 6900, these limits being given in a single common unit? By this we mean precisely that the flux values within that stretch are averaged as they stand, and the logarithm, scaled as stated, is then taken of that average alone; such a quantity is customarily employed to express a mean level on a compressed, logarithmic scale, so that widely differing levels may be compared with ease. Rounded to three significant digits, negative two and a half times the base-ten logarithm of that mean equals -2.32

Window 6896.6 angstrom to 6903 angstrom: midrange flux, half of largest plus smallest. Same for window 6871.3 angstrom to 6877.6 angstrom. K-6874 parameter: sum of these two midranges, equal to 16.9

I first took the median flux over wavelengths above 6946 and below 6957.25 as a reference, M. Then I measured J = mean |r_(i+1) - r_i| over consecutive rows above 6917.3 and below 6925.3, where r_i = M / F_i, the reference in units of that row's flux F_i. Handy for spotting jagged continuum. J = 0.0153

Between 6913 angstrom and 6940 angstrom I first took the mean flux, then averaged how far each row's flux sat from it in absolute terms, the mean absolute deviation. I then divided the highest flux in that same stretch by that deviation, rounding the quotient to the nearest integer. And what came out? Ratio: 75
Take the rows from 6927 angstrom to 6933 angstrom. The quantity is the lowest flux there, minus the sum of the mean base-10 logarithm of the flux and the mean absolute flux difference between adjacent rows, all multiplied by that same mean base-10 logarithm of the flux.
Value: 6.37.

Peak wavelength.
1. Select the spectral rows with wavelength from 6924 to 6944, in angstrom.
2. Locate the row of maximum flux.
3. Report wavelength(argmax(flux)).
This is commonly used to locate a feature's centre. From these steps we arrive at 6924.48 angstrom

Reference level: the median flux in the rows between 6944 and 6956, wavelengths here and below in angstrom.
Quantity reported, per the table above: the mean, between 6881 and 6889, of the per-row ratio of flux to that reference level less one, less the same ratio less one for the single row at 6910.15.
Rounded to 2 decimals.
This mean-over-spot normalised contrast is -0.01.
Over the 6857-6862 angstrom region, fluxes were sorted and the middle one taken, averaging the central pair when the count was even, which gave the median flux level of 8.53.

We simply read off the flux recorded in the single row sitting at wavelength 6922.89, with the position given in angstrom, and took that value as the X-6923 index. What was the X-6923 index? 8.26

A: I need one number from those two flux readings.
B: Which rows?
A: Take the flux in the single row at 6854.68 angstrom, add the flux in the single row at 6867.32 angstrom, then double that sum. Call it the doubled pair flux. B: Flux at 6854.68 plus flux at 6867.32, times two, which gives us 34.3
